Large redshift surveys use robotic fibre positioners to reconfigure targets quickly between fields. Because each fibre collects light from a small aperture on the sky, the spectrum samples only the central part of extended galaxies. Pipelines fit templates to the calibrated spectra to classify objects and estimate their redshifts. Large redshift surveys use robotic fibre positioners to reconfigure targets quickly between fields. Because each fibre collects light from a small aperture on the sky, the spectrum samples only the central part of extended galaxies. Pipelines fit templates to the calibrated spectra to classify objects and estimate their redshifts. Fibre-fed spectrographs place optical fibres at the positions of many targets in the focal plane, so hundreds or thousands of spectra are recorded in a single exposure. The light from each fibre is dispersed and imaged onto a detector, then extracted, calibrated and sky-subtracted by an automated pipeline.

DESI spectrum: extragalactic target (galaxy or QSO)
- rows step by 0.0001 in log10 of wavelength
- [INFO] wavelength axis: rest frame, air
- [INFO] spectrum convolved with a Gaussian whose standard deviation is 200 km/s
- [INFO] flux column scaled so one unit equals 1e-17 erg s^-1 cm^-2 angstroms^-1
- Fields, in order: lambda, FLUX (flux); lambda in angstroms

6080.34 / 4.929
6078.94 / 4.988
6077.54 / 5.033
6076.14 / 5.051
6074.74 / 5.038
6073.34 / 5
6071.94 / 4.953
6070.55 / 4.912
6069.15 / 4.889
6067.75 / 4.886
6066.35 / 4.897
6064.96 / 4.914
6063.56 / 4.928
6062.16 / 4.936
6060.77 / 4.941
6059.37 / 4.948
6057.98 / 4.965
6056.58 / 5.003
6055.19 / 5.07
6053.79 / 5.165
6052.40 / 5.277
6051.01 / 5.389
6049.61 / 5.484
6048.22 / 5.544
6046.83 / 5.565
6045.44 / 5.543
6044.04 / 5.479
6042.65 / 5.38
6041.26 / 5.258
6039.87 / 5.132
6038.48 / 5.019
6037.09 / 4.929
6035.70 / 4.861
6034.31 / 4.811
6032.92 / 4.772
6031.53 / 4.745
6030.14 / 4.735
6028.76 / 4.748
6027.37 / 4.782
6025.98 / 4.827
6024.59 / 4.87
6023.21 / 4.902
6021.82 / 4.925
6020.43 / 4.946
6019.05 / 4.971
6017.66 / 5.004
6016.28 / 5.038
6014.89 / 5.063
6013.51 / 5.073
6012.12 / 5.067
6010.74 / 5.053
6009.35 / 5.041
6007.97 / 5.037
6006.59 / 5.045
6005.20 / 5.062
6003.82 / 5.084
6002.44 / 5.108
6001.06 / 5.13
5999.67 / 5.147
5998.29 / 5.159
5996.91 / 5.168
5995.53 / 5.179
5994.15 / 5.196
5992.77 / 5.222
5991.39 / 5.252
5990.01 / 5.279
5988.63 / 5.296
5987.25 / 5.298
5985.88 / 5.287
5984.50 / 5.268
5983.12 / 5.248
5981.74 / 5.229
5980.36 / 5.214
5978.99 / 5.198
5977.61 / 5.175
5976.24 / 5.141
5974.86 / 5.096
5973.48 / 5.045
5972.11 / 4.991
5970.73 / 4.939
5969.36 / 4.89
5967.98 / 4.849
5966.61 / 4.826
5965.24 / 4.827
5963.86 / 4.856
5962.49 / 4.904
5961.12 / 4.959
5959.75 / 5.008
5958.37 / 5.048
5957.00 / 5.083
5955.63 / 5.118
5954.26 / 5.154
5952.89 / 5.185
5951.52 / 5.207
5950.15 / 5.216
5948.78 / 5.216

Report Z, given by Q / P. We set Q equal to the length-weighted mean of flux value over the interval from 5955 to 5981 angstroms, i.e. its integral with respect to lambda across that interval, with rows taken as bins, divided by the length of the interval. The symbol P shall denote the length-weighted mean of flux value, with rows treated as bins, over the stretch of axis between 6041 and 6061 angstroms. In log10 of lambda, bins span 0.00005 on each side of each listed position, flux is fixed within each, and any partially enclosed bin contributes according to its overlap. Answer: 0.95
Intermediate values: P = 5.27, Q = 5.01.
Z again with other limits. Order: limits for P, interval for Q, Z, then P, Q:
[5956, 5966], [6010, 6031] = 0.99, 4.96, 4.93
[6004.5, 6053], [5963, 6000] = 1.01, 5.07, 5.12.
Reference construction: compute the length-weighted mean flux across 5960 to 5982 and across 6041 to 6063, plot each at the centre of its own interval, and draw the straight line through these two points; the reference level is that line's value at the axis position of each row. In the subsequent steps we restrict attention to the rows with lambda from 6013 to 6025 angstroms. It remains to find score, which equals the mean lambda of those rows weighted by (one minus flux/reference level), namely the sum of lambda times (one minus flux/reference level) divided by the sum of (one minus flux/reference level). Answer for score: 6020.7 angstroms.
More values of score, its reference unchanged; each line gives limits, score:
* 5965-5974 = 5967.3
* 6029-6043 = 6033.1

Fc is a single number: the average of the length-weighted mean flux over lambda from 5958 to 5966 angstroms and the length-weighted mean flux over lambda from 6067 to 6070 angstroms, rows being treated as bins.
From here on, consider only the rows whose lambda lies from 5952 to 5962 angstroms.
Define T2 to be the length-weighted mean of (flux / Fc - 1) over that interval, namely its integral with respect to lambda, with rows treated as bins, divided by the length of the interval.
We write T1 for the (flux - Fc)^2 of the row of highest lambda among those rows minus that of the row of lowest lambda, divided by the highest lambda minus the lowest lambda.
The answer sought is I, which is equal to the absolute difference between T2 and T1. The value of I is 0.046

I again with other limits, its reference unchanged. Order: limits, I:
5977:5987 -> 0.059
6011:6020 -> 0.030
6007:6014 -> 0.029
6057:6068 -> 0.006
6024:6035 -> 0.024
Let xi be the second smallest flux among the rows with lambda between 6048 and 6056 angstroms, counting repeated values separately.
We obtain 5.165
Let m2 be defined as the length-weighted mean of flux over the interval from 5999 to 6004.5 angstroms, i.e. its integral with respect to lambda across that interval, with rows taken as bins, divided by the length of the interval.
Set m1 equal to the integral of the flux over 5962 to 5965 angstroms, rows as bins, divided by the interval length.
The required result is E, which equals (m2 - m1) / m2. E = 0.049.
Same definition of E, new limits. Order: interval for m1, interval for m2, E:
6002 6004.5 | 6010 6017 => -0.008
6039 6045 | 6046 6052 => 0.033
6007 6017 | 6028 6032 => -0.064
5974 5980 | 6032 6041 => -0.045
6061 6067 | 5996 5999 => 0.047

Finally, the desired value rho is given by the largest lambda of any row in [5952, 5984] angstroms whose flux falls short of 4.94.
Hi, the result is 5970.73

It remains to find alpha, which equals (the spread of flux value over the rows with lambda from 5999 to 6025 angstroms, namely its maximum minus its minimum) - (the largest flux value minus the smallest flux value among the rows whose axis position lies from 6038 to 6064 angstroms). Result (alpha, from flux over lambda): -0.36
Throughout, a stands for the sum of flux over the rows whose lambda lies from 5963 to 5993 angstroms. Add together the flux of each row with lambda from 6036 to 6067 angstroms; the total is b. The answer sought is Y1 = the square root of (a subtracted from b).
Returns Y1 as 1.2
